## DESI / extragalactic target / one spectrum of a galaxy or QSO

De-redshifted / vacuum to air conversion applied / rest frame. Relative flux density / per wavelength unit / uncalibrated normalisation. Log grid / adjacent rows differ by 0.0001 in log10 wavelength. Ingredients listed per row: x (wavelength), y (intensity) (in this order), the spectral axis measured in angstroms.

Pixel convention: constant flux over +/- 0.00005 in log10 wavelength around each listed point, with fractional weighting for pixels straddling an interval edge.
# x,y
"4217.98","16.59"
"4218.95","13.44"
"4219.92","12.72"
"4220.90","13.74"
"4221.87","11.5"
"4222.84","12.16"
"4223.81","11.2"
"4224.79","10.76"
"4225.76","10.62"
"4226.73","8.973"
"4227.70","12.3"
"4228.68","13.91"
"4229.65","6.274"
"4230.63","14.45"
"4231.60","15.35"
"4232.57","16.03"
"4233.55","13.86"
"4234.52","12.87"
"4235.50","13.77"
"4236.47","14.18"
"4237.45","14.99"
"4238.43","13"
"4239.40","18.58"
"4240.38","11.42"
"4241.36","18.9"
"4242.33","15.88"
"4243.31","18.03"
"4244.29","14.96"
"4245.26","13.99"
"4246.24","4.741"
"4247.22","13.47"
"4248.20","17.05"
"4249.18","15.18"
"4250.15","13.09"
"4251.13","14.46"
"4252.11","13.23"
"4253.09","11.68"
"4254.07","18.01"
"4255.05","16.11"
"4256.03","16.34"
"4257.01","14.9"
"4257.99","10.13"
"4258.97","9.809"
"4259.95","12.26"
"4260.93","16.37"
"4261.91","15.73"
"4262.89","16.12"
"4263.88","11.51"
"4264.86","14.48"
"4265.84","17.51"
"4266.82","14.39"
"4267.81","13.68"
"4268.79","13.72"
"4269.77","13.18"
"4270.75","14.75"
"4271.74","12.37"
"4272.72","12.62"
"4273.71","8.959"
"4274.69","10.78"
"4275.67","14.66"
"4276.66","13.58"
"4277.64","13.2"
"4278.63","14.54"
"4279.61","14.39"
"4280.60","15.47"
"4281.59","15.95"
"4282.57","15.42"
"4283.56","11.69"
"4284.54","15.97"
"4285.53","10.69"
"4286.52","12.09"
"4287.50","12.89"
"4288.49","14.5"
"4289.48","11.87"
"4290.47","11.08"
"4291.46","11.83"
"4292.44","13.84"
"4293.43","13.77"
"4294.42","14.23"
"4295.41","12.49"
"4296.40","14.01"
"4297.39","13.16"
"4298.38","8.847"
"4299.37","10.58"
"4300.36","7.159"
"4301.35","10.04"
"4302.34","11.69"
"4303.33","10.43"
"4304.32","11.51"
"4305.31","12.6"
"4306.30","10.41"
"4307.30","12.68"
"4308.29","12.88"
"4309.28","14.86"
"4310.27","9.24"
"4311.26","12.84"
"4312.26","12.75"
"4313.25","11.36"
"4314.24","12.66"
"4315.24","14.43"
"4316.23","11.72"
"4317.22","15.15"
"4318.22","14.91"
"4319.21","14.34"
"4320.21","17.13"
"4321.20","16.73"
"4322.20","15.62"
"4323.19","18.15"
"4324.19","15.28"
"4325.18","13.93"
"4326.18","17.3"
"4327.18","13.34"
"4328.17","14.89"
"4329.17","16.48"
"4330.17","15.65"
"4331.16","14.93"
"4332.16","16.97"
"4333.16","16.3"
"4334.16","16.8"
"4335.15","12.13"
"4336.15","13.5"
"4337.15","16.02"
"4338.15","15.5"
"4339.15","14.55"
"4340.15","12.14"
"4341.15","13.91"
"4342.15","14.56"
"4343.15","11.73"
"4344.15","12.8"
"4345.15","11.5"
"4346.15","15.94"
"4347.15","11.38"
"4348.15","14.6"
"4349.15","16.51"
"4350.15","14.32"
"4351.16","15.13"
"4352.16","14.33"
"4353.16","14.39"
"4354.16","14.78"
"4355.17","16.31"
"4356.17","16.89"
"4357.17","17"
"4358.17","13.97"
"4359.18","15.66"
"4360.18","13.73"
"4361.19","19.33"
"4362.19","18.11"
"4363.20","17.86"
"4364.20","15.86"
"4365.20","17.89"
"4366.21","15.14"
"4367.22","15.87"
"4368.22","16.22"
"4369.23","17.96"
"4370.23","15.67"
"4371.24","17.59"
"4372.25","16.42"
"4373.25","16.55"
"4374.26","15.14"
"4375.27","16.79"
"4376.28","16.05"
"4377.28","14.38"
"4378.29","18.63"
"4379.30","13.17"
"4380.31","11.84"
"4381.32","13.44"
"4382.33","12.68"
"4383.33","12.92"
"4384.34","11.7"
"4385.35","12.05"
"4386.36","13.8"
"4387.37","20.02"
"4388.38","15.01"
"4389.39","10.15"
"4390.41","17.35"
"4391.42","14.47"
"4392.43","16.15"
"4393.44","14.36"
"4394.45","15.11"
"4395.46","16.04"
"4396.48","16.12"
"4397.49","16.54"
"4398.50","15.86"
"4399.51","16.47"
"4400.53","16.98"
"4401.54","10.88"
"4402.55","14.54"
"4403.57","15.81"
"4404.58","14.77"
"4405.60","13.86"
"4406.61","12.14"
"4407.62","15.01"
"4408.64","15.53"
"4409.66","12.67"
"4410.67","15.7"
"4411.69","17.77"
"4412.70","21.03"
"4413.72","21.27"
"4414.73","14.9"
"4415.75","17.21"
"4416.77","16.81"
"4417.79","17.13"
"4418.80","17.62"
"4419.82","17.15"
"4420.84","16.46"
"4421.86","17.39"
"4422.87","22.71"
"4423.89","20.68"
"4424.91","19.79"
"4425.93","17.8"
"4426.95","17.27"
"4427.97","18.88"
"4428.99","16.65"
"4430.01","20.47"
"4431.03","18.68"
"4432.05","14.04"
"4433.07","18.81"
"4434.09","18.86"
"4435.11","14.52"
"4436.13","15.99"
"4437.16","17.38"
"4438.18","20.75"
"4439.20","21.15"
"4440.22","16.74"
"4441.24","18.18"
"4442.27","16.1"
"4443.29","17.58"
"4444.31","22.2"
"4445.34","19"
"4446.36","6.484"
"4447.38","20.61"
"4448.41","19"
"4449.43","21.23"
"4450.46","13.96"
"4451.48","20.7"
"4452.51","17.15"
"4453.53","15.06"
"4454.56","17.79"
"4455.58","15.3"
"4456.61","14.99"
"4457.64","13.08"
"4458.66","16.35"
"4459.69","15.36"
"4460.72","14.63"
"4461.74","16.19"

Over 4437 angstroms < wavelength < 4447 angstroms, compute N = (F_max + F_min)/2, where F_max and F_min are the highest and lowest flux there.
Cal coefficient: 14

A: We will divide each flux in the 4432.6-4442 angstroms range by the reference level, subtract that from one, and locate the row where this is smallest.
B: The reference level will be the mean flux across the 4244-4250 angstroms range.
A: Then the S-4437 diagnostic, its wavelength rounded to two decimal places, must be 4439.20 angstroms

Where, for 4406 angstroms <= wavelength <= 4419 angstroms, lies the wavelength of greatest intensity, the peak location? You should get 4413.72 angstroms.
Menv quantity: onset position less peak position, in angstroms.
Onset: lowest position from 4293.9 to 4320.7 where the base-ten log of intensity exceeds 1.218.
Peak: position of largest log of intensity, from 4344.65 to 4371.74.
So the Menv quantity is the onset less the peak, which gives -41.0 angstroms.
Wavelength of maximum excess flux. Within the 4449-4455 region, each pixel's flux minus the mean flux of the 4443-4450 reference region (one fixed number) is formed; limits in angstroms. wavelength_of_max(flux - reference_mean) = 4449.43 angstroms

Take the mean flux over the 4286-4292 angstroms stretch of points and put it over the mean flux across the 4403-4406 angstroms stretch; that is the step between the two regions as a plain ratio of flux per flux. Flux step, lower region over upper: 0.84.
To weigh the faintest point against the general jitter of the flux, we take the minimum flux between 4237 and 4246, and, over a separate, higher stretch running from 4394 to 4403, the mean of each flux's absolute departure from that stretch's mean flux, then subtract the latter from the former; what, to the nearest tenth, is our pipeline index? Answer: 10.2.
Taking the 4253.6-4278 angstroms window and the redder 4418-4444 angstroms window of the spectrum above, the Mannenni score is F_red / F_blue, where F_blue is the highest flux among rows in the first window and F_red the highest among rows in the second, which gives 1.3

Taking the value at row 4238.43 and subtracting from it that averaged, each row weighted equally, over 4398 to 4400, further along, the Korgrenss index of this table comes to -3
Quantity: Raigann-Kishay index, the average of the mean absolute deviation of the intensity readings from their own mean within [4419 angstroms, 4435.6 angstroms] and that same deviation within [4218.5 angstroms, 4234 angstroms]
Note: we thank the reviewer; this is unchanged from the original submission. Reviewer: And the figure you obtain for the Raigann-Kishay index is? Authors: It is 1.8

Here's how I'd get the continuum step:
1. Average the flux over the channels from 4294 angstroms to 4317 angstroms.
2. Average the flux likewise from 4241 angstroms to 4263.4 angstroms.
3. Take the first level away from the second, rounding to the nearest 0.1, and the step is 2.5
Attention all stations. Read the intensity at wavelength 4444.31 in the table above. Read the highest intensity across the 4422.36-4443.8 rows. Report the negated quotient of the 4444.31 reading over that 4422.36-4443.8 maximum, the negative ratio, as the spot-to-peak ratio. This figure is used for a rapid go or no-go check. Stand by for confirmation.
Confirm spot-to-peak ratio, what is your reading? -0.98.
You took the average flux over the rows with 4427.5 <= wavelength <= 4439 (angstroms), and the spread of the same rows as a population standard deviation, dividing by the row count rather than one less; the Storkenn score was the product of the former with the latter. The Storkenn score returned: 38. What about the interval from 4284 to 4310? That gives 23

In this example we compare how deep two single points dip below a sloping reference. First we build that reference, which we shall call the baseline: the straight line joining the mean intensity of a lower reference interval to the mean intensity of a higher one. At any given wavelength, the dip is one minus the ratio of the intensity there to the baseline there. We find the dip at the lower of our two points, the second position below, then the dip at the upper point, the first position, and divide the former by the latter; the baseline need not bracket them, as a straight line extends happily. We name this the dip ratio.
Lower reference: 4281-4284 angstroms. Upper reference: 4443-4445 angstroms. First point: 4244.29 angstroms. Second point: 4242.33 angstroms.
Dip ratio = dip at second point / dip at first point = 1.5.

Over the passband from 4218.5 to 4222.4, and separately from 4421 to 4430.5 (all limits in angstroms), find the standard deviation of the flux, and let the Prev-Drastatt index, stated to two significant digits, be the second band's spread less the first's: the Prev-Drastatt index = 1.0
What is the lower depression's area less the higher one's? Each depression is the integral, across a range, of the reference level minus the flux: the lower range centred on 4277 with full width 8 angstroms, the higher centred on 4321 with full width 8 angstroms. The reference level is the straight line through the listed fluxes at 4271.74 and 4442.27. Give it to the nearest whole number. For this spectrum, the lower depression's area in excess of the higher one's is 14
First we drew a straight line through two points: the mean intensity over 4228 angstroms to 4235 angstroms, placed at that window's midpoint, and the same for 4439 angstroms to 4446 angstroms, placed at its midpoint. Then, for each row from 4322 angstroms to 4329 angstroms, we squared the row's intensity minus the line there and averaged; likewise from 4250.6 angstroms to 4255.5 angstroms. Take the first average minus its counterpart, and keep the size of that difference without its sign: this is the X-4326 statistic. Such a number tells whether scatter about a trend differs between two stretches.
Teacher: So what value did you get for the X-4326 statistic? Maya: 3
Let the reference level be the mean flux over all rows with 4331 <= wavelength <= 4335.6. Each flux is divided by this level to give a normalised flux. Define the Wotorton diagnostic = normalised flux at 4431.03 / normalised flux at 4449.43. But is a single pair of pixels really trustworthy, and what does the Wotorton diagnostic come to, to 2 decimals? 0.88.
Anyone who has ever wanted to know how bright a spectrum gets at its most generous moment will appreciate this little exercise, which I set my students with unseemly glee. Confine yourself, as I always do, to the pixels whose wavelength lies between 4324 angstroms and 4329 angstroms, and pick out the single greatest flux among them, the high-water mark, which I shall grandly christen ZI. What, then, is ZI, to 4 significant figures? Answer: 17.30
